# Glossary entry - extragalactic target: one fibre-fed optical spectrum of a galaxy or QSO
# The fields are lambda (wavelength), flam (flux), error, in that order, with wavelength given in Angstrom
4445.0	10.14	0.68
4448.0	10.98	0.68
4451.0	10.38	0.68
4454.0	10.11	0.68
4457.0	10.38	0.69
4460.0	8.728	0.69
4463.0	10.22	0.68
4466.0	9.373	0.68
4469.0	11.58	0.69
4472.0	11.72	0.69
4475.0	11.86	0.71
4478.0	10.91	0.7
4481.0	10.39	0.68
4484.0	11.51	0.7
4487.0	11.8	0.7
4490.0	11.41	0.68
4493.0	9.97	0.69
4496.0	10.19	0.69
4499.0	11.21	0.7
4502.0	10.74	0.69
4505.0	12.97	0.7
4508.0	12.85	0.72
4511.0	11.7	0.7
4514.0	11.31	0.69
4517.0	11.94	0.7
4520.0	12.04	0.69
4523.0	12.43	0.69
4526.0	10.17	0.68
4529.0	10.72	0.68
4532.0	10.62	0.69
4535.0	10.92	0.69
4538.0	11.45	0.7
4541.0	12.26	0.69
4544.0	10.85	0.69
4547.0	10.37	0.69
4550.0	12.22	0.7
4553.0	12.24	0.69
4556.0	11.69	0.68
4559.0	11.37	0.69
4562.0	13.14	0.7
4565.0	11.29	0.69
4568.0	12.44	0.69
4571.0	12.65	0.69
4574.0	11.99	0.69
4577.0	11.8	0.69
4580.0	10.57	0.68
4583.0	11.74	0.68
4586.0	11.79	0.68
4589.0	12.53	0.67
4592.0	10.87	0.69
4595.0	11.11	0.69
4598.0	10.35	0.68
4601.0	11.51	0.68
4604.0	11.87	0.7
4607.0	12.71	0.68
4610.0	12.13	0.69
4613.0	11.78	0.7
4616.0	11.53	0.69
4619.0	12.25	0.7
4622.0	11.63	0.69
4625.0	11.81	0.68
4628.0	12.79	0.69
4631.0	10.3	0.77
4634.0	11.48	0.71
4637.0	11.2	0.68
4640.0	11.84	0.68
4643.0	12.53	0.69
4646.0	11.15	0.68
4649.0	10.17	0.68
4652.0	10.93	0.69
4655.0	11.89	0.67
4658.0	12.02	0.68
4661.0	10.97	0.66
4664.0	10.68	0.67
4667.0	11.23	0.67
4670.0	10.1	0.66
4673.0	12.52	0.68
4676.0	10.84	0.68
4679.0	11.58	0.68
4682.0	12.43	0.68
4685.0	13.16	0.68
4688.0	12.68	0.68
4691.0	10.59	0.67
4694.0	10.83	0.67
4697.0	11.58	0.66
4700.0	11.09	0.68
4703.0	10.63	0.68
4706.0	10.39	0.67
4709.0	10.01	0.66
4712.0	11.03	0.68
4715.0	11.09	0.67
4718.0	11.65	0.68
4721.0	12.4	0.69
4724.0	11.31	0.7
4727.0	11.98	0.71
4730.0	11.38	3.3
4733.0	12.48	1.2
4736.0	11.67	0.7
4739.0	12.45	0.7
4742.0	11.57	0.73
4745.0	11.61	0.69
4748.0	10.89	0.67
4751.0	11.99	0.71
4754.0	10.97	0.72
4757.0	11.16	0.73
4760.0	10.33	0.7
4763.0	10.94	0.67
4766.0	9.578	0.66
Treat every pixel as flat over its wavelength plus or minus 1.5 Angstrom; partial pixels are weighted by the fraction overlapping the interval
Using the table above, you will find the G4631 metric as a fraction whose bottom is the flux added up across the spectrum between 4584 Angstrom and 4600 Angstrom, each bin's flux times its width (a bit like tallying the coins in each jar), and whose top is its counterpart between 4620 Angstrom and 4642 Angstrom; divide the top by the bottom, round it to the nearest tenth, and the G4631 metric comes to 1.4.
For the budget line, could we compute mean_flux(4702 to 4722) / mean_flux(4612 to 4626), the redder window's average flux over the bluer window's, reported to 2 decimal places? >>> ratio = 0.93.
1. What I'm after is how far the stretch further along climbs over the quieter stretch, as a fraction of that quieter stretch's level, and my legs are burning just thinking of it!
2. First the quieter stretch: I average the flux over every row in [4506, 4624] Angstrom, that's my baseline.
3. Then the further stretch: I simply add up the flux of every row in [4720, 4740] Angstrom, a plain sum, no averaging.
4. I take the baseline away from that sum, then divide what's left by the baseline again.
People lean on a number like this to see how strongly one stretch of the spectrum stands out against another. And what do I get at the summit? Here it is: 6.2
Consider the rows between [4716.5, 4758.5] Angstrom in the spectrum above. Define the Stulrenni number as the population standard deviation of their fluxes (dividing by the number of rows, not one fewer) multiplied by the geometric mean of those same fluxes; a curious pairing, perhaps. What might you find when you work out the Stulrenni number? 5.9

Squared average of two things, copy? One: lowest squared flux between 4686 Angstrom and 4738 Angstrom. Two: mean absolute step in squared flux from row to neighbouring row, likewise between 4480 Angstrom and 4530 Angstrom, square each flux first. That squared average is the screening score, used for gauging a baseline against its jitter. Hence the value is 3500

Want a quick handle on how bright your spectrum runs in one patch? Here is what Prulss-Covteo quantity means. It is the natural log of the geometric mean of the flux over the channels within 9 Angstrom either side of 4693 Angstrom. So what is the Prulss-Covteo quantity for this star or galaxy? 2.45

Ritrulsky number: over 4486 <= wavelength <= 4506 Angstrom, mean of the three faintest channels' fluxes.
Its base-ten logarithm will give 1.01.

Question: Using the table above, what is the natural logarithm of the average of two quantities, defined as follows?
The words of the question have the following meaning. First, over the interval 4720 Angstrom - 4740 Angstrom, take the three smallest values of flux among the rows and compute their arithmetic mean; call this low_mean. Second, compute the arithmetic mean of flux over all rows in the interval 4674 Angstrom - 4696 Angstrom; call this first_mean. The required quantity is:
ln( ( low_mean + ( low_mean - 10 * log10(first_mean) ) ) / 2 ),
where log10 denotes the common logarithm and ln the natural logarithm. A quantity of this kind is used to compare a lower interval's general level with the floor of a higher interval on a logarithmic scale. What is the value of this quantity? 1.809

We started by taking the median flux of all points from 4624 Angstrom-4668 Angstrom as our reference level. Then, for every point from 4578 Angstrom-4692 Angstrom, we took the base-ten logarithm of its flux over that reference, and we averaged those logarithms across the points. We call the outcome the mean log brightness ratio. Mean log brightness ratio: 0.012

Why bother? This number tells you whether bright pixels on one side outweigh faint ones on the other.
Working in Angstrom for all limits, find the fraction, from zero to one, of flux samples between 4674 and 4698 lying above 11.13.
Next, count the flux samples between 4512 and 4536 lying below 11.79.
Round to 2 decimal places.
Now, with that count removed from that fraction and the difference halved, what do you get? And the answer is -2.19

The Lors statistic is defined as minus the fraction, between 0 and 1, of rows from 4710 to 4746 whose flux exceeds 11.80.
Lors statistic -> -0.3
